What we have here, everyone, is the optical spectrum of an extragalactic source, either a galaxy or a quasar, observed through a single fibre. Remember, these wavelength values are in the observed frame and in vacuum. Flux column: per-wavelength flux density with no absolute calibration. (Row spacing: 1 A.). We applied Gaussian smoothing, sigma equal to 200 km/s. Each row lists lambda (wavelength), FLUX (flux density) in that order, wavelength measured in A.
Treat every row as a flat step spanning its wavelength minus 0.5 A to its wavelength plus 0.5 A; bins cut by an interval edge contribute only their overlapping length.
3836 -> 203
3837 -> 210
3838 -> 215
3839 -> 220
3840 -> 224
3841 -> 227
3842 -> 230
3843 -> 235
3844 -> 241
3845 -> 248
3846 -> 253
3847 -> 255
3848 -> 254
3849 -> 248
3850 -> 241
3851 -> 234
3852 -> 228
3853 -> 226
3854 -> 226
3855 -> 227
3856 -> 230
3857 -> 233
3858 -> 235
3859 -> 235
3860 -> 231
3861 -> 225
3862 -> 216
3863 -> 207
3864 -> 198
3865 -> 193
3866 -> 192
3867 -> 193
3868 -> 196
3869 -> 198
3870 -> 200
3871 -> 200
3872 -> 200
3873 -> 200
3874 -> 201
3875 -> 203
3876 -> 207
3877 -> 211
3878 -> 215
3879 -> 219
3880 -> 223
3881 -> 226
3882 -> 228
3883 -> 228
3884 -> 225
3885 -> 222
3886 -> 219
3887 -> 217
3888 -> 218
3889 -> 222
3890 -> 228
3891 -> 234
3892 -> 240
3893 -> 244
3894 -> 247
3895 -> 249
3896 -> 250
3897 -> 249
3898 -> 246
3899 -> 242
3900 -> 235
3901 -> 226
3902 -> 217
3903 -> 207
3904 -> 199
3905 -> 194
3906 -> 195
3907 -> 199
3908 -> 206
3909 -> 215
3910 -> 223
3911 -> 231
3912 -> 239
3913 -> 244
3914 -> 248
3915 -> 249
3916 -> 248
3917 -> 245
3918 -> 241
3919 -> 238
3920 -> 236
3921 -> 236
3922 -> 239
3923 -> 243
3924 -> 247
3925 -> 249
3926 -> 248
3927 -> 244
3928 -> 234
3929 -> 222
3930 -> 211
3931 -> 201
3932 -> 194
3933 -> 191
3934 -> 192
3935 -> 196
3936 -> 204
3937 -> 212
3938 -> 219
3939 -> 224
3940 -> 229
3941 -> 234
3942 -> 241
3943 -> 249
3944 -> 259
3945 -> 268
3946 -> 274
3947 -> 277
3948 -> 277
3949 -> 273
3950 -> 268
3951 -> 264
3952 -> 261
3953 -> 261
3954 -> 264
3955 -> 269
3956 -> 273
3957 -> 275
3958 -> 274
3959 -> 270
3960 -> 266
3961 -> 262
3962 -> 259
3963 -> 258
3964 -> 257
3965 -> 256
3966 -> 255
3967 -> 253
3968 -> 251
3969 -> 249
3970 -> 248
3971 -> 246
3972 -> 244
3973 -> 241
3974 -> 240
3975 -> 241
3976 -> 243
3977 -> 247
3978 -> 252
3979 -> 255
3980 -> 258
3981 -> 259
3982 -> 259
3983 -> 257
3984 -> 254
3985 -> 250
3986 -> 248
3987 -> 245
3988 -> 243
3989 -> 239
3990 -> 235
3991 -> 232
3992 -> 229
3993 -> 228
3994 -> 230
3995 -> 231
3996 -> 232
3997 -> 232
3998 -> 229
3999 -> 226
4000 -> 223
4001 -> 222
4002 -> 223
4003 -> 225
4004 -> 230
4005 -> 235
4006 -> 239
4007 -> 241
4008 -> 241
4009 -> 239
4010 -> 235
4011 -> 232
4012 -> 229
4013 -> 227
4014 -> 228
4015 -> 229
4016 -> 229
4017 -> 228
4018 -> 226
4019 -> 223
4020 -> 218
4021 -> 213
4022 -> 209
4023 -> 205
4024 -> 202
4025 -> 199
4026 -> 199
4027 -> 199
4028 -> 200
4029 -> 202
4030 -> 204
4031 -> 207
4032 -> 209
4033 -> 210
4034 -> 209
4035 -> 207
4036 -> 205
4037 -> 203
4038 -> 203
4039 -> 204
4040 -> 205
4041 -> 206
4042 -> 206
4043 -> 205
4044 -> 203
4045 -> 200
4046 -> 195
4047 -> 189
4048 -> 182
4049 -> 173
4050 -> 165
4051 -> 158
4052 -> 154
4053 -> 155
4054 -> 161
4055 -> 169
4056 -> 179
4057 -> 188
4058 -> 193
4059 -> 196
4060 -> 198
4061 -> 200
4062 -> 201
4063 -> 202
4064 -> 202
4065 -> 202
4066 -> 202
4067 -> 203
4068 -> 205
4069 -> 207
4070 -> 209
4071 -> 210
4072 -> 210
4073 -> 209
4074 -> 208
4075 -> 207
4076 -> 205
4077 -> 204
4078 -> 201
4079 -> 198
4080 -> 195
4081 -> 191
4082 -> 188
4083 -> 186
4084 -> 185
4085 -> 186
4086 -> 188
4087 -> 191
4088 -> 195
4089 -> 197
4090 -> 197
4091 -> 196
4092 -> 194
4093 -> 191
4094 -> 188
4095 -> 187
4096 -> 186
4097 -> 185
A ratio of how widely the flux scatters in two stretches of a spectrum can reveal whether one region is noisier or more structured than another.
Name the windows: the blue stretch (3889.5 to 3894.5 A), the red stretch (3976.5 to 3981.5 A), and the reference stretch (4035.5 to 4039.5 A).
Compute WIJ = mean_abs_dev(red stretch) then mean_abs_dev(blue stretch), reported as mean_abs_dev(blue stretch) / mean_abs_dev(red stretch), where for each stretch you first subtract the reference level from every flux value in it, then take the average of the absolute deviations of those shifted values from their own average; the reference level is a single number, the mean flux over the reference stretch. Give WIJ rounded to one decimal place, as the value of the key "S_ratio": 1.6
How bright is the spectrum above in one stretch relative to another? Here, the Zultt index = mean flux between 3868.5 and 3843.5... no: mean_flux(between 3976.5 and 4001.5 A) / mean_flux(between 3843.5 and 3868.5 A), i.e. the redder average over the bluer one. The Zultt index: 1.06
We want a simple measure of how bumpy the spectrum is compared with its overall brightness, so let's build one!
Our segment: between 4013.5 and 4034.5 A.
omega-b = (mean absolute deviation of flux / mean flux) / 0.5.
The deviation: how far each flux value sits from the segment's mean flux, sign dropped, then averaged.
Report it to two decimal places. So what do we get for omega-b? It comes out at 0.09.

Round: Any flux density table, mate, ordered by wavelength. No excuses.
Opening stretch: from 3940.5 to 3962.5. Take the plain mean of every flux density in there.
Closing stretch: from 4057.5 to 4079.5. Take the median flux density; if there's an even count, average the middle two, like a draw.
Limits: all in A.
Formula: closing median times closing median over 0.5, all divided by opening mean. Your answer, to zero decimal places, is 310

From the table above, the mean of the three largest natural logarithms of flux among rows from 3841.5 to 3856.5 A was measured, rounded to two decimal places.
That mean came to 5.54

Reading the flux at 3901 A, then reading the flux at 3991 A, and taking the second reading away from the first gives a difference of -6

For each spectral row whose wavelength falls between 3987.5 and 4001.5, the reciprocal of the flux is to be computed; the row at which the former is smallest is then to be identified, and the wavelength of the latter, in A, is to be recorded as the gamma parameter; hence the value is 3988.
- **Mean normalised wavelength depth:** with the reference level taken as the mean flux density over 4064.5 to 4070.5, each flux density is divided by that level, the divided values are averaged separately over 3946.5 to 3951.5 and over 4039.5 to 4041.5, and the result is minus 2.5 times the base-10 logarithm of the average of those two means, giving -0.17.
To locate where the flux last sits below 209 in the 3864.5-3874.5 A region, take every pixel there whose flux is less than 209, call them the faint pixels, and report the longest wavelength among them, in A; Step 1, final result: 3874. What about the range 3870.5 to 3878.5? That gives 3876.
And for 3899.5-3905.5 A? 3905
